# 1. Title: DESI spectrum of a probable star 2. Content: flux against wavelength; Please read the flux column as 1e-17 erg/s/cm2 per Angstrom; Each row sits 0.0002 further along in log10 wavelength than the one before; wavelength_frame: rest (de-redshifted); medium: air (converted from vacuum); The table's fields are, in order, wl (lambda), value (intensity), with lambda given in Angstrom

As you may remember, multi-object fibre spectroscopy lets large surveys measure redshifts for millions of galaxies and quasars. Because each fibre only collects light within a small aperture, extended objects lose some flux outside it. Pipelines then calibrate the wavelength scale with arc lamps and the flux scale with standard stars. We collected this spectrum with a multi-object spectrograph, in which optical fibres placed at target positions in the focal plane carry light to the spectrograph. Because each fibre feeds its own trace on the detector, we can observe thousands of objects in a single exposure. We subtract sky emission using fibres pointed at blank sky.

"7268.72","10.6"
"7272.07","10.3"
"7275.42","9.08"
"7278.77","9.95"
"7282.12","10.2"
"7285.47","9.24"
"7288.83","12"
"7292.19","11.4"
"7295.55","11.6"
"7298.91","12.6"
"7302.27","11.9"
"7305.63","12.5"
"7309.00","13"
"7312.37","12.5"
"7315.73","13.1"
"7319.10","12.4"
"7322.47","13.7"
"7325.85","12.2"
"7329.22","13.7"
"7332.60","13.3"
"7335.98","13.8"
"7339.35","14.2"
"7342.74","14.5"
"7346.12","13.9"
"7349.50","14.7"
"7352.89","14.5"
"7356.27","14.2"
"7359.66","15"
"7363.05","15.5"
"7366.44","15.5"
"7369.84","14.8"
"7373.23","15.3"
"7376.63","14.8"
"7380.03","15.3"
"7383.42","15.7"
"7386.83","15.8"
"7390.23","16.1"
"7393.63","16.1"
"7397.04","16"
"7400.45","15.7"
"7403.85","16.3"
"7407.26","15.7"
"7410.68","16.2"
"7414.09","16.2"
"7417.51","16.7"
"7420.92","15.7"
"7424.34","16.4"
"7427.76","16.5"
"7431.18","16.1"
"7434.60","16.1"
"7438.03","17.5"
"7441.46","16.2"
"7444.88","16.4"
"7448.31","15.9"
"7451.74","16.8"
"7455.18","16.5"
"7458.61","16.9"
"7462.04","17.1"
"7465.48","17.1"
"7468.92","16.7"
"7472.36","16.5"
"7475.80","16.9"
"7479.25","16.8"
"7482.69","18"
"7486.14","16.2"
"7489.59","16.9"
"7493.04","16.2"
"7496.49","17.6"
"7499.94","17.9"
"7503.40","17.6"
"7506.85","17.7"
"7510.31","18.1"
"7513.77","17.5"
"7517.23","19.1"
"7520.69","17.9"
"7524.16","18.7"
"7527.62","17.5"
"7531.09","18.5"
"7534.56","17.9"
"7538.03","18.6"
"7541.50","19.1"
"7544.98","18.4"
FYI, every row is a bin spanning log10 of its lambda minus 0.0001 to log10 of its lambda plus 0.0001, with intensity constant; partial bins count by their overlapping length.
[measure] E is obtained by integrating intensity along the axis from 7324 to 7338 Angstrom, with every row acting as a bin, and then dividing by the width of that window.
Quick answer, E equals 13.3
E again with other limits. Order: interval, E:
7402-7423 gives 16.1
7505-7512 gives 17.9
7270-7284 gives 9.9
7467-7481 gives 16.7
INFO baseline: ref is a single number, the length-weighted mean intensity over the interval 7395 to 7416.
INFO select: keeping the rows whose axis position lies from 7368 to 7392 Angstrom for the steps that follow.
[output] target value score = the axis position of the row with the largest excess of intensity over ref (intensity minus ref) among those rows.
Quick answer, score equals 7390.23 Angstrom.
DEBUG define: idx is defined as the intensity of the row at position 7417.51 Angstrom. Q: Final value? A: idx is 16.7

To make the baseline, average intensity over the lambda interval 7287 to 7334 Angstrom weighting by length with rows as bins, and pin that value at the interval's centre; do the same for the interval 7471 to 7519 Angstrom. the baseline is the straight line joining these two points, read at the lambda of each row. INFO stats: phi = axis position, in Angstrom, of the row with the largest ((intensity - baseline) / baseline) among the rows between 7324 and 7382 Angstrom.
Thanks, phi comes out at 7363.05 Angstrom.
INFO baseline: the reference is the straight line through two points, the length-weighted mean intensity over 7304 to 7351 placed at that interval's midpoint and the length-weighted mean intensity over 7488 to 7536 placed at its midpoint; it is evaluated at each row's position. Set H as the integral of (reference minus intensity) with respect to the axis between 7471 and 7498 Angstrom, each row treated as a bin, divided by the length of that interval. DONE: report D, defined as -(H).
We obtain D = -0.3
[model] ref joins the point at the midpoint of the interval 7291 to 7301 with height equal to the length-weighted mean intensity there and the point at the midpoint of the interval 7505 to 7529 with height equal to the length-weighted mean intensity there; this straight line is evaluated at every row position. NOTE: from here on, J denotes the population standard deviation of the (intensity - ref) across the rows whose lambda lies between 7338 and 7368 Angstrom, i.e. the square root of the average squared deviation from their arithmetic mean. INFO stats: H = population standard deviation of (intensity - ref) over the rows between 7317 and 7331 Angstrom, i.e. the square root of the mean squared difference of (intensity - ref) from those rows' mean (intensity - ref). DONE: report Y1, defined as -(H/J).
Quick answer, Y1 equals -1.8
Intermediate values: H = 0.67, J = 0.371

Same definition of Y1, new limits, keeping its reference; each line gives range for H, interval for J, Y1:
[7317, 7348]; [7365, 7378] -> -1.5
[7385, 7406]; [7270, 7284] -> -0.5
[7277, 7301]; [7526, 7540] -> -2.5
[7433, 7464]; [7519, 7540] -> -1.1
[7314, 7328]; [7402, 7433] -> -1.8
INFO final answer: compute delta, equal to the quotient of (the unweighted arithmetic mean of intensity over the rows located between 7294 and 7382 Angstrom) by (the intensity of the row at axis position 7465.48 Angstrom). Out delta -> 0.81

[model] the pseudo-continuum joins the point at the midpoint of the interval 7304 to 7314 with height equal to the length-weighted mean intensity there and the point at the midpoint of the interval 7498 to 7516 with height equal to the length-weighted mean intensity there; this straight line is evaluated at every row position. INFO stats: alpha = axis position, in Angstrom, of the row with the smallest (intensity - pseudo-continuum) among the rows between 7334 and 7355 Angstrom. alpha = 7346.12 Angstrom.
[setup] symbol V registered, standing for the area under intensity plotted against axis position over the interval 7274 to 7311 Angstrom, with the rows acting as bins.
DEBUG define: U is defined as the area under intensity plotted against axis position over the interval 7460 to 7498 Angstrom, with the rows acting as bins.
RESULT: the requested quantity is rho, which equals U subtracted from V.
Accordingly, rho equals -226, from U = 642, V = 416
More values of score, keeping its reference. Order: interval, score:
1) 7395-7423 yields 7417.51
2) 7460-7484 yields 7482.69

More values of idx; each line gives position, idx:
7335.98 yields 13.8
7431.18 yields 16.1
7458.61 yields 16.9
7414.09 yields 16.2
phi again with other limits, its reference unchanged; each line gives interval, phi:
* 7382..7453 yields 7438.03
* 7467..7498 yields 7482.69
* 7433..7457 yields 7438.03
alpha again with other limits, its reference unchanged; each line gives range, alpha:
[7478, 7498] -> 7493.04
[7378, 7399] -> 7380.03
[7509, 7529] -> 7527.62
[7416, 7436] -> 7420.92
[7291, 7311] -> 7292.19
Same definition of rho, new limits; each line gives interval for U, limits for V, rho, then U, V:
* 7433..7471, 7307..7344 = -141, 633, 492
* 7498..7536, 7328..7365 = -156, 685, 530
